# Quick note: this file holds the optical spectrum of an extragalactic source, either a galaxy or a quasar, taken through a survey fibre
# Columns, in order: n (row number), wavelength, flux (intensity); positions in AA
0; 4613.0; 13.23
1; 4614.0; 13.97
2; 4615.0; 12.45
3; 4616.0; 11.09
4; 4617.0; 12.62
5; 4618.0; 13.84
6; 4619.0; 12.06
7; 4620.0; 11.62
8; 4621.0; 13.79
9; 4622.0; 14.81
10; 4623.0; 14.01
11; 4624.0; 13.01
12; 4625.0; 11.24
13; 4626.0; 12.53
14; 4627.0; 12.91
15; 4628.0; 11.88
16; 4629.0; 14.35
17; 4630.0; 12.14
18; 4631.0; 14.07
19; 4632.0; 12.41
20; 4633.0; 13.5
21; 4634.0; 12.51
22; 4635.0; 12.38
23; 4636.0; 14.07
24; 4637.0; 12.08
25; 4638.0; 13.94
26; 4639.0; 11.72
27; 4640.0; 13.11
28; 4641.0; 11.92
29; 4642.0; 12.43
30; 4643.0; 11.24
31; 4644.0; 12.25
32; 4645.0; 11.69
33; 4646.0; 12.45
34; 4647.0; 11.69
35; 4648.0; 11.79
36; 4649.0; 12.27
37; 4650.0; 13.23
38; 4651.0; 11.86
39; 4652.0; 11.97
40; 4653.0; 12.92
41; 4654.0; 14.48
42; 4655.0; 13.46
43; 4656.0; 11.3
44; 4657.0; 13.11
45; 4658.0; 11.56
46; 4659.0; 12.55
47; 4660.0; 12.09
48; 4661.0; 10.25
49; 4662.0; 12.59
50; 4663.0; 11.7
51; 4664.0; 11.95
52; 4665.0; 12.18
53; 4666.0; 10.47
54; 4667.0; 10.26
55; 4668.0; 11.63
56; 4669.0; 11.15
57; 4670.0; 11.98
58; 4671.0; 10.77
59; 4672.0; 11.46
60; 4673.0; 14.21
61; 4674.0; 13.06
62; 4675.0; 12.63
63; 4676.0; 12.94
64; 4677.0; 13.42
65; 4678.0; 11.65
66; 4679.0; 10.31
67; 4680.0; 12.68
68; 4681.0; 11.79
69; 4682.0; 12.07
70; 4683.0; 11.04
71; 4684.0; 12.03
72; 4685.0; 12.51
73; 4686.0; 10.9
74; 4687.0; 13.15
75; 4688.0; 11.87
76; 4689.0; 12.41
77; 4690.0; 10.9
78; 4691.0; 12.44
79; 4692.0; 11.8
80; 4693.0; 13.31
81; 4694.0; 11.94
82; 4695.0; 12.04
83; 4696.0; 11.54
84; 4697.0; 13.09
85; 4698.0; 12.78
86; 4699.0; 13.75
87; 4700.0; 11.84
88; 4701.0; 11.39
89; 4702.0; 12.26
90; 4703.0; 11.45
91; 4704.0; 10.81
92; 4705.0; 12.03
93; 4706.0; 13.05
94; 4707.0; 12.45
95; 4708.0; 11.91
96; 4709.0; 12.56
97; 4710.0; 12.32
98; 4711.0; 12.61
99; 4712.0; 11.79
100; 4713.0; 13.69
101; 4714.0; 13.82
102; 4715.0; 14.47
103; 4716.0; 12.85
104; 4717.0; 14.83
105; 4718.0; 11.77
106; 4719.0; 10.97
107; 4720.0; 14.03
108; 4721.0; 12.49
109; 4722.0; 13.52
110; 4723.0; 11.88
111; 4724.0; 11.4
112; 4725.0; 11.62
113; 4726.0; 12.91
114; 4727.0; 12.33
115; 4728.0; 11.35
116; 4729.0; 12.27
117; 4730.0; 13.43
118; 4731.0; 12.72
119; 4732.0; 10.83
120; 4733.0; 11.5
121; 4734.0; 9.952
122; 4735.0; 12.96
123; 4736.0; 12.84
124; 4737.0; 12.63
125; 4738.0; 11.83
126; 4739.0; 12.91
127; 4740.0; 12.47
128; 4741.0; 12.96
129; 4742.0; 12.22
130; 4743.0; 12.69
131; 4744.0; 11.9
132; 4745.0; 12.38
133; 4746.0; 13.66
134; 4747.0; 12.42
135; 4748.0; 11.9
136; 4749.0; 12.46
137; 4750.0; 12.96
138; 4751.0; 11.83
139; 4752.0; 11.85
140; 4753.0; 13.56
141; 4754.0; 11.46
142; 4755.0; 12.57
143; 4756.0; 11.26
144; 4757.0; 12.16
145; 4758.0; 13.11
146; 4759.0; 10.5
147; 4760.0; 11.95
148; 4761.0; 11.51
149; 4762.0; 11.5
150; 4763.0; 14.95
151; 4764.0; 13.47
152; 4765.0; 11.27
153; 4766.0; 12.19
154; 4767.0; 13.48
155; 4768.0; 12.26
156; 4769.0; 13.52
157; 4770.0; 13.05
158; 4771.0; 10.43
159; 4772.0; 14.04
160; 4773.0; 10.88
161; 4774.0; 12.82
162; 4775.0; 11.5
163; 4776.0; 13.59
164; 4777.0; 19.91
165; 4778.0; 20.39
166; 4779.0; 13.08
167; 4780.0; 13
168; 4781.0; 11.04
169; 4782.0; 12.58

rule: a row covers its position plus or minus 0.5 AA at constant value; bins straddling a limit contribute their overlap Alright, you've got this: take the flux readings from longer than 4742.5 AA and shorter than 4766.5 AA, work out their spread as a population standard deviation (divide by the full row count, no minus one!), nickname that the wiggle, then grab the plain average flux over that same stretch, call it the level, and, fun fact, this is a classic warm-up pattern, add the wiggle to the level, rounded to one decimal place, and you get 13.3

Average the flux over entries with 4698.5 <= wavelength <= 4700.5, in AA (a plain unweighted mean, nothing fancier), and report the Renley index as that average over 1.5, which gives 8.53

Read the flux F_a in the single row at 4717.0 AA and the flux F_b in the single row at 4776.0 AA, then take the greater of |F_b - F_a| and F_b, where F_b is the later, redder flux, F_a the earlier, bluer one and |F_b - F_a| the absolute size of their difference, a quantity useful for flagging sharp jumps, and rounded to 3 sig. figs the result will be 13.6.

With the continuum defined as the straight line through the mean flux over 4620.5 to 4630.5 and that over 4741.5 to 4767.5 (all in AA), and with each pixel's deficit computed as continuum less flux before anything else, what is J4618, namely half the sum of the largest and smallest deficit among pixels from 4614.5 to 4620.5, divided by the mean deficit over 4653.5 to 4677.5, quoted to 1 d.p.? 0.9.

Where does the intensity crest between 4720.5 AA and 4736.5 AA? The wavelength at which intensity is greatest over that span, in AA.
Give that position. 4722.0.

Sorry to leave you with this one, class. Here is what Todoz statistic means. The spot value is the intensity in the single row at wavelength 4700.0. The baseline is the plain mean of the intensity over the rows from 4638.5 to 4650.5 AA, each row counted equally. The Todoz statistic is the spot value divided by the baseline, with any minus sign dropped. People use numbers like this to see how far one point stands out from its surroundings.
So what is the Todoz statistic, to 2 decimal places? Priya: 0.97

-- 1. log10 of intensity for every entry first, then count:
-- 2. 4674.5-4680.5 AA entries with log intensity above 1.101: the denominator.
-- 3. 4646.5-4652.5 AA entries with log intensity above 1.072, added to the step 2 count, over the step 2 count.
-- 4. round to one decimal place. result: 2.0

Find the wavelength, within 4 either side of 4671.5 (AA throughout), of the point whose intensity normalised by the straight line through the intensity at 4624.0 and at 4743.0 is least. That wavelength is 4671.0 AA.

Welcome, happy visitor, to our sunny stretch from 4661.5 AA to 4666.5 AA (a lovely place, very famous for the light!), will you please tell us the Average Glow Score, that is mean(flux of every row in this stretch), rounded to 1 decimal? 11.8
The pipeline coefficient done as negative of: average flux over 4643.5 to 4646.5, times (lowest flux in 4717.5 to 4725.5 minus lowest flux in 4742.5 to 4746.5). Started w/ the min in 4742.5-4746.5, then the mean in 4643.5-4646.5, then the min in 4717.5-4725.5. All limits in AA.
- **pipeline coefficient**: 11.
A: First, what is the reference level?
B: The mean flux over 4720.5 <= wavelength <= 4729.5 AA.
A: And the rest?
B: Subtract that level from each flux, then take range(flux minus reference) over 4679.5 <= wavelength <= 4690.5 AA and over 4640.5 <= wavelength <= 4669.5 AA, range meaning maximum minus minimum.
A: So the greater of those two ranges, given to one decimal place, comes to 4.2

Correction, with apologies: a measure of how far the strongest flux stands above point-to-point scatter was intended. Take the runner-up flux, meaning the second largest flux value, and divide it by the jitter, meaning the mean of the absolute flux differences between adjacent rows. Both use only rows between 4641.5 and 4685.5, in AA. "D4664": 13.8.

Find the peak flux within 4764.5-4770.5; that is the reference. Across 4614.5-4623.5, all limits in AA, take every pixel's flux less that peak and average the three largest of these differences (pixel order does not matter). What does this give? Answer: 0.70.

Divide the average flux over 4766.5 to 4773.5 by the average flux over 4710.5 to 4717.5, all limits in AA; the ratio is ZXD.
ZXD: 0.93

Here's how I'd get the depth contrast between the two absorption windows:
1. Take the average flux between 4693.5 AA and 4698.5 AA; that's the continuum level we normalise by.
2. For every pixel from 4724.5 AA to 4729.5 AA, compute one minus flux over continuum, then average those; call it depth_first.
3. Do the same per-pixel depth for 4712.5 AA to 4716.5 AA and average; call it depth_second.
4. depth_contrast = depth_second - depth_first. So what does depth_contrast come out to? -0.13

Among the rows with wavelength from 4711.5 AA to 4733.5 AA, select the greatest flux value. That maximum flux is 14.83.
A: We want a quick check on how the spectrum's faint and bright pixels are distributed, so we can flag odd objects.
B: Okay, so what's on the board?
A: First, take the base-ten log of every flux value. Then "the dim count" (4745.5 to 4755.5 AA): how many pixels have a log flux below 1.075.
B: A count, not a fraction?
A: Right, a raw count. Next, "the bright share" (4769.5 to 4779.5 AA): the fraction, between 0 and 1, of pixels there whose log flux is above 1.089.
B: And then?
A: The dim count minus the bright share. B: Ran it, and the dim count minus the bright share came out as 2.3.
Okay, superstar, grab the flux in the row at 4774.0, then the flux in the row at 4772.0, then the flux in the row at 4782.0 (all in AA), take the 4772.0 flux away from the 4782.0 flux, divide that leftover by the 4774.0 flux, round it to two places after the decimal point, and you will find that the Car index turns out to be -0.11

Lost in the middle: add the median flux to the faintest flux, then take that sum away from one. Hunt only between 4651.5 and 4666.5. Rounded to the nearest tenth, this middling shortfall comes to -21.3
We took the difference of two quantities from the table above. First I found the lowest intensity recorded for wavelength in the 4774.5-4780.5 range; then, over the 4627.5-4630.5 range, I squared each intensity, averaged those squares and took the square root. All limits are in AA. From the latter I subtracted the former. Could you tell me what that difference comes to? 1.3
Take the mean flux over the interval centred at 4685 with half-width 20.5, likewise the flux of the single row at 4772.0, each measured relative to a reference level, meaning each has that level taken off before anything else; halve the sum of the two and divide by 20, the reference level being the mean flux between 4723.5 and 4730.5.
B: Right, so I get 0.042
